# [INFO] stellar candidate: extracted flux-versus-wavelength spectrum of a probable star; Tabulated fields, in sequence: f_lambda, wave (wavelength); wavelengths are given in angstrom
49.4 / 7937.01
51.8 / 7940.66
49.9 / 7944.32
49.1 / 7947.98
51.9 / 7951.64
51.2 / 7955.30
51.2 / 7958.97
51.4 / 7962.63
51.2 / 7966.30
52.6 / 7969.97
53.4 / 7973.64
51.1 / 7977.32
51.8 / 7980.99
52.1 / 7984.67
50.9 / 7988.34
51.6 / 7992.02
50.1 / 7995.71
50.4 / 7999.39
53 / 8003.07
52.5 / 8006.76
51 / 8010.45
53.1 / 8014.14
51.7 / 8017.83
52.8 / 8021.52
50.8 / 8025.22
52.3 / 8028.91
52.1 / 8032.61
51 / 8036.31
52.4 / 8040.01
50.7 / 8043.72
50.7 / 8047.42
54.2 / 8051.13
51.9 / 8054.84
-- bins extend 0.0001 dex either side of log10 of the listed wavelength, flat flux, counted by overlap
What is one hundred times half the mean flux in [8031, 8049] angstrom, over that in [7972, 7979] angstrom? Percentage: 49.2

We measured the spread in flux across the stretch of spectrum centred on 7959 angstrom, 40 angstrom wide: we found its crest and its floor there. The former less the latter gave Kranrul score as 4.3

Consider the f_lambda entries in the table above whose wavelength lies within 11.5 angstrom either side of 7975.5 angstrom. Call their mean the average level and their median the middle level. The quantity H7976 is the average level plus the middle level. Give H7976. 104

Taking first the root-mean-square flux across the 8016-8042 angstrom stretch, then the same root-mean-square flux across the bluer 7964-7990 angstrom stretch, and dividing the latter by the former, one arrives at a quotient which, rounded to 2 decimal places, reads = 1.00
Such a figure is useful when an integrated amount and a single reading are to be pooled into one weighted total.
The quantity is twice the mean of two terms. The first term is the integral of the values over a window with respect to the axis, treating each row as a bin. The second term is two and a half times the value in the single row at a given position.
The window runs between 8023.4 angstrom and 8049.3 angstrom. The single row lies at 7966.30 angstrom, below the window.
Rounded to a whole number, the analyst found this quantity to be 1460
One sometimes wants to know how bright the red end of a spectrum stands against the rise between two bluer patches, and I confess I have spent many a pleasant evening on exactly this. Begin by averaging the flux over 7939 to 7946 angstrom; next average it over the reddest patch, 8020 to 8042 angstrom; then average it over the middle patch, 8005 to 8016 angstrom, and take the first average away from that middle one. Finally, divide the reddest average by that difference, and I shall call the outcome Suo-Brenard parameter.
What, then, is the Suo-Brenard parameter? 38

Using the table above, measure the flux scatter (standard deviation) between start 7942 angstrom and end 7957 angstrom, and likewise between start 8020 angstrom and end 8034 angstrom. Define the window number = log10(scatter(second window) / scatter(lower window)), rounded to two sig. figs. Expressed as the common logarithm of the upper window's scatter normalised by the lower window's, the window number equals -0.17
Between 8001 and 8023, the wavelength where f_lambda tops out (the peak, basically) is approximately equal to 8014.14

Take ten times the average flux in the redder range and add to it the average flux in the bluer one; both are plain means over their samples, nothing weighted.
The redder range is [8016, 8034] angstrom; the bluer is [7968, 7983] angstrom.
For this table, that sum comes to 571.6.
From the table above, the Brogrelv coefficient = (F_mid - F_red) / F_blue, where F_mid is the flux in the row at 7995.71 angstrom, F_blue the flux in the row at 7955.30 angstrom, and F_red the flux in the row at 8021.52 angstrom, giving -0.05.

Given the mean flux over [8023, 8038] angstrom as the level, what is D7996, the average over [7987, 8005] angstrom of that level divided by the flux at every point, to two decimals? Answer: 1.01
